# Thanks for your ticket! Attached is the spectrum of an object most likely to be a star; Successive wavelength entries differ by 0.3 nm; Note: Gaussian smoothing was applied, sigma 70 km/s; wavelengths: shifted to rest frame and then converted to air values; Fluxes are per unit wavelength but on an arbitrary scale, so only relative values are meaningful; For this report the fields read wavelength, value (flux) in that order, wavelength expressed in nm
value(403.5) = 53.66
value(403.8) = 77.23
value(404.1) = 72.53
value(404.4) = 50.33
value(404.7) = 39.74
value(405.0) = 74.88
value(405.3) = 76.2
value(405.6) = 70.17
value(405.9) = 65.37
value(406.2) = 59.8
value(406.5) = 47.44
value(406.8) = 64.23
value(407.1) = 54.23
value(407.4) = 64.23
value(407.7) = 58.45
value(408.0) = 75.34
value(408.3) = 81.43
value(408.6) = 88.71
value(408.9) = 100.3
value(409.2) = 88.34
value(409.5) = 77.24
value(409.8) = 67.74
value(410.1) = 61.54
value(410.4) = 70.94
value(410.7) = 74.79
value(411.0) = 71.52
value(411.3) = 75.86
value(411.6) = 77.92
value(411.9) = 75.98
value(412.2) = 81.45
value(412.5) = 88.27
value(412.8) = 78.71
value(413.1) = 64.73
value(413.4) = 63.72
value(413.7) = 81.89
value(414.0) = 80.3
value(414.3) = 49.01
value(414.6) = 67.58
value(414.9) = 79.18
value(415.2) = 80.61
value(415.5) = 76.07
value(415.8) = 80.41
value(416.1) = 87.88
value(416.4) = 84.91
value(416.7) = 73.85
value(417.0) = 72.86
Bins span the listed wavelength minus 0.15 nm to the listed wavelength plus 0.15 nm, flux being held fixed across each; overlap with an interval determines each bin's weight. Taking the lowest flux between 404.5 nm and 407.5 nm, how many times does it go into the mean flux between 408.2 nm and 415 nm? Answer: 1.91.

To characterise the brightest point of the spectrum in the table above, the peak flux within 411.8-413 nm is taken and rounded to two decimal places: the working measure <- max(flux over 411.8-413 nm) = 88.27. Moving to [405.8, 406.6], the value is 65.37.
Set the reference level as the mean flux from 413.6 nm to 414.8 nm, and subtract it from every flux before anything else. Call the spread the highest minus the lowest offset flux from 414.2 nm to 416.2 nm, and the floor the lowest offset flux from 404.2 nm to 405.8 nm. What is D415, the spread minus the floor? 69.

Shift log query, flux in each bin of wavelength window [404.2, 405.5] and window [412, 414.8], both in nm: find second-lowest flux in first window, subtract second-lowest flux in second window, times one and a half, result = -20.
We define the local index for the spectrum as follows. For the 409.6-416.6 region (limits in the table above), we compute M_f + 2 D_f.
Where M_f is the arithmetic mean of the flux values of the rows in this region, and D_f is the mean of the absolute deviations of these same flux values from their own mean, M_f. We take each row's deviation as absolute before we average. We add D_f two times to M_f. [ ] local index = 89.1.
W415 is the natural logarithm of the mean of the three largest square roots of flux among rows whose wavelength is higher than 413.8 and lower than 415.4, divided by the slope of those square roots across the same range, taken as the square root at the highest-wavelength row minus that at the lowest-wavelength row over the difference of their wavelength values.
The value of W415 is 6.4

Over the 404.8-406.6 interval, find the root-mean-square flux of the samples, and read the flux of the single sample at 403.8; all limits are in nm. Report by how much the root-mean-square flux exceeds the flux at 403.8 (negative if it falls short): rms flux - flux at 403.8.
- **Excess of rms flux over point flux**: -10.9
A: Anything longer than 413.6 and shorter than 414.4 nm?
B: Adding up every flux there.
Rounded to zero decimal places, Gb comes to 211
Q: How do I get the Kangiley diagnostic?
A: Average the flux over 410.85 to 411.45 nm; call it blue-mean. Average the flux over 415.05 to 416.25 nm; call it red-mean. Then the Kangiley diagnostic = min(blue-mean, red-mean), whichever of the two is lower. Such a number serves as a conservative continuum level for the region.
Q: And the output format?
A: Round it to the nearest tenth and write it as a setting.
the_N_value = 73.7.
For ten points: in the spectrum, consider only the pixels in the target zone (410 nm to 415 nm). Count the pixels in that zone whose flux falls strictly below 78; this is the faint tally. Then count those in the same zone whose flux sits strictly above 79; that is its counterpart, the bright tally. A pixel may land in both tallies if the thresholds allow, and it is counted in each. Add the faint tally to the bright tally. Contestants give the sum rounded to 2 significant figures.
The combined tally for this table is 16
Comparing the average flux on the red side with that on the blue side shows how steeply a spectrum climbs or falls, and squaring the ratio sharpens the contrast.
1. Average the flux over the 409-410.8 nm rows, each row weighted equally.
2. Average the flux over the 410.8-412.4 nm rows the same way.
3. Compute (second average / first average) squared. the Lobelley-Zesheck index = 1.1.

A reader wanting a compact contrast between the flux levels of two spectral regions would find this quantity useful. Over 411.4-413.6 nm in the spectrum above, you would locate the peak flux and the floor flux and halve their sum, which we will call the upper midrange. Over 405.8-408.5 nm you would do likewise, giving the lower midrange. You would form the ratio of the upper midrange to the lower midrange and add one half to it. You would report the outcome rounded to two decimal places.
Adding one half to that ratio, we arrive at 1.68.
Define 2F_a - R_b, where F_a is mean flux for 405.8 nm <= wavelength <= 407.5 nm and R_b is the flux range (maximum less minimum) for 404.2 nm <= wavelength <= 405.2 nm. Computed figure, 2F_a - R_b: 83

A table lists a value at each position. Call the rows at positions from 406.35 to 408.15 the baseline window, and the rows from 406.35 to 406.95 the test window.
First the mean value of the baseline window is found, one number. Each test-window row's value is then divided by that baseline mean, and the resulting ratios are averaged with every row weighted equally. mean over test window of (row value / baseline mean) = 0.92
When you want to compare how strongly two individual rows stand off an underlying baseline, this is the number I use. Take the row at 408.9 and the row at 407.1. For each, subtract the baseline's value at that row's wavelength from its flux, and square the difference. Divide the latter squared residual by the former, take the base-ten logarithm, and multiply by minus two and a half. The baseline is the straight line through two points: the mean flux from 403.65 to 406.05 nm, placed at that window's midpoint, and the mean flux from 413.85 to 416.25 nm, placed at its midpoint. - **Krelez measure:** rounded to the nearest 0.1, 1.8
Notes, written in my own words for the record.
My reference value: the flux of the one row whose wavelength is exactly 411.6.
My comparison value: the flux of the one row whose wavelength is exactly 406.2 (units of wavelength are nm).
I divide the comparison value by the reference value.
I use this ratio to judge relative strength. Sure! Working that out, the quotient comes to 0.77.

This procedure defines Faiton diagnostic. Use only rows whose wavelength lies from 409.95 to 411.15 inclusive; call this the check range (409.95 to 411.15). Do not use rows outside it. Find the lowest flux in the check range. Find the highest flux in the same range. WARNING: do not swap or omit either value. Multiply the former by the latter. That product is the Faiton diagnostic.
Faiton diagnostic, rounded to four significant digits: 4603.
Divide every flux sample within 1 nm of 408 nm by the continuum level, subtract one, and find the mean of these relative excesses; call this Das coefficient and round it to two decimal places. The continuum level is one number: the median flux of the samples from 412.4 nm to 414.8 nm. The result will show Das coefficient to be 0.02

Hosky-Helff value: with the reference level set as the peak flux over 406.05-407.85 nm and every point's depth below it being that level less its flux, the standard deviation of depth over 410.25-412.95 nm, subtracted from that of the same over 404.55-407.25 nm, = 7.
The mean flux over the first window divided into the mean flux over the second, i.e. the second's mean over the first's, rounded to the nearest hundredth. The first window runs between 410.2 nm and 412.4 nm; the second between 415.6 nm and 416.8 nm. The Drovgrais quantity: 1.08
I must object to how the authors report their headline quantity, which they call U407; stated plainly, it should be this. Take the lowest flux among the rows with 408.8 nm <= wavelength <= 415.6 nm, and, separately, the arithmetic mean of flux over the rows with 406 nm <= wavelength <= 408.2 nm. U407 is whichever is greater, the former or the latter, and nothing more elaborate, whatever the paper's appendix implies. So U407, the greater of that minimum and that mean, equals 61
